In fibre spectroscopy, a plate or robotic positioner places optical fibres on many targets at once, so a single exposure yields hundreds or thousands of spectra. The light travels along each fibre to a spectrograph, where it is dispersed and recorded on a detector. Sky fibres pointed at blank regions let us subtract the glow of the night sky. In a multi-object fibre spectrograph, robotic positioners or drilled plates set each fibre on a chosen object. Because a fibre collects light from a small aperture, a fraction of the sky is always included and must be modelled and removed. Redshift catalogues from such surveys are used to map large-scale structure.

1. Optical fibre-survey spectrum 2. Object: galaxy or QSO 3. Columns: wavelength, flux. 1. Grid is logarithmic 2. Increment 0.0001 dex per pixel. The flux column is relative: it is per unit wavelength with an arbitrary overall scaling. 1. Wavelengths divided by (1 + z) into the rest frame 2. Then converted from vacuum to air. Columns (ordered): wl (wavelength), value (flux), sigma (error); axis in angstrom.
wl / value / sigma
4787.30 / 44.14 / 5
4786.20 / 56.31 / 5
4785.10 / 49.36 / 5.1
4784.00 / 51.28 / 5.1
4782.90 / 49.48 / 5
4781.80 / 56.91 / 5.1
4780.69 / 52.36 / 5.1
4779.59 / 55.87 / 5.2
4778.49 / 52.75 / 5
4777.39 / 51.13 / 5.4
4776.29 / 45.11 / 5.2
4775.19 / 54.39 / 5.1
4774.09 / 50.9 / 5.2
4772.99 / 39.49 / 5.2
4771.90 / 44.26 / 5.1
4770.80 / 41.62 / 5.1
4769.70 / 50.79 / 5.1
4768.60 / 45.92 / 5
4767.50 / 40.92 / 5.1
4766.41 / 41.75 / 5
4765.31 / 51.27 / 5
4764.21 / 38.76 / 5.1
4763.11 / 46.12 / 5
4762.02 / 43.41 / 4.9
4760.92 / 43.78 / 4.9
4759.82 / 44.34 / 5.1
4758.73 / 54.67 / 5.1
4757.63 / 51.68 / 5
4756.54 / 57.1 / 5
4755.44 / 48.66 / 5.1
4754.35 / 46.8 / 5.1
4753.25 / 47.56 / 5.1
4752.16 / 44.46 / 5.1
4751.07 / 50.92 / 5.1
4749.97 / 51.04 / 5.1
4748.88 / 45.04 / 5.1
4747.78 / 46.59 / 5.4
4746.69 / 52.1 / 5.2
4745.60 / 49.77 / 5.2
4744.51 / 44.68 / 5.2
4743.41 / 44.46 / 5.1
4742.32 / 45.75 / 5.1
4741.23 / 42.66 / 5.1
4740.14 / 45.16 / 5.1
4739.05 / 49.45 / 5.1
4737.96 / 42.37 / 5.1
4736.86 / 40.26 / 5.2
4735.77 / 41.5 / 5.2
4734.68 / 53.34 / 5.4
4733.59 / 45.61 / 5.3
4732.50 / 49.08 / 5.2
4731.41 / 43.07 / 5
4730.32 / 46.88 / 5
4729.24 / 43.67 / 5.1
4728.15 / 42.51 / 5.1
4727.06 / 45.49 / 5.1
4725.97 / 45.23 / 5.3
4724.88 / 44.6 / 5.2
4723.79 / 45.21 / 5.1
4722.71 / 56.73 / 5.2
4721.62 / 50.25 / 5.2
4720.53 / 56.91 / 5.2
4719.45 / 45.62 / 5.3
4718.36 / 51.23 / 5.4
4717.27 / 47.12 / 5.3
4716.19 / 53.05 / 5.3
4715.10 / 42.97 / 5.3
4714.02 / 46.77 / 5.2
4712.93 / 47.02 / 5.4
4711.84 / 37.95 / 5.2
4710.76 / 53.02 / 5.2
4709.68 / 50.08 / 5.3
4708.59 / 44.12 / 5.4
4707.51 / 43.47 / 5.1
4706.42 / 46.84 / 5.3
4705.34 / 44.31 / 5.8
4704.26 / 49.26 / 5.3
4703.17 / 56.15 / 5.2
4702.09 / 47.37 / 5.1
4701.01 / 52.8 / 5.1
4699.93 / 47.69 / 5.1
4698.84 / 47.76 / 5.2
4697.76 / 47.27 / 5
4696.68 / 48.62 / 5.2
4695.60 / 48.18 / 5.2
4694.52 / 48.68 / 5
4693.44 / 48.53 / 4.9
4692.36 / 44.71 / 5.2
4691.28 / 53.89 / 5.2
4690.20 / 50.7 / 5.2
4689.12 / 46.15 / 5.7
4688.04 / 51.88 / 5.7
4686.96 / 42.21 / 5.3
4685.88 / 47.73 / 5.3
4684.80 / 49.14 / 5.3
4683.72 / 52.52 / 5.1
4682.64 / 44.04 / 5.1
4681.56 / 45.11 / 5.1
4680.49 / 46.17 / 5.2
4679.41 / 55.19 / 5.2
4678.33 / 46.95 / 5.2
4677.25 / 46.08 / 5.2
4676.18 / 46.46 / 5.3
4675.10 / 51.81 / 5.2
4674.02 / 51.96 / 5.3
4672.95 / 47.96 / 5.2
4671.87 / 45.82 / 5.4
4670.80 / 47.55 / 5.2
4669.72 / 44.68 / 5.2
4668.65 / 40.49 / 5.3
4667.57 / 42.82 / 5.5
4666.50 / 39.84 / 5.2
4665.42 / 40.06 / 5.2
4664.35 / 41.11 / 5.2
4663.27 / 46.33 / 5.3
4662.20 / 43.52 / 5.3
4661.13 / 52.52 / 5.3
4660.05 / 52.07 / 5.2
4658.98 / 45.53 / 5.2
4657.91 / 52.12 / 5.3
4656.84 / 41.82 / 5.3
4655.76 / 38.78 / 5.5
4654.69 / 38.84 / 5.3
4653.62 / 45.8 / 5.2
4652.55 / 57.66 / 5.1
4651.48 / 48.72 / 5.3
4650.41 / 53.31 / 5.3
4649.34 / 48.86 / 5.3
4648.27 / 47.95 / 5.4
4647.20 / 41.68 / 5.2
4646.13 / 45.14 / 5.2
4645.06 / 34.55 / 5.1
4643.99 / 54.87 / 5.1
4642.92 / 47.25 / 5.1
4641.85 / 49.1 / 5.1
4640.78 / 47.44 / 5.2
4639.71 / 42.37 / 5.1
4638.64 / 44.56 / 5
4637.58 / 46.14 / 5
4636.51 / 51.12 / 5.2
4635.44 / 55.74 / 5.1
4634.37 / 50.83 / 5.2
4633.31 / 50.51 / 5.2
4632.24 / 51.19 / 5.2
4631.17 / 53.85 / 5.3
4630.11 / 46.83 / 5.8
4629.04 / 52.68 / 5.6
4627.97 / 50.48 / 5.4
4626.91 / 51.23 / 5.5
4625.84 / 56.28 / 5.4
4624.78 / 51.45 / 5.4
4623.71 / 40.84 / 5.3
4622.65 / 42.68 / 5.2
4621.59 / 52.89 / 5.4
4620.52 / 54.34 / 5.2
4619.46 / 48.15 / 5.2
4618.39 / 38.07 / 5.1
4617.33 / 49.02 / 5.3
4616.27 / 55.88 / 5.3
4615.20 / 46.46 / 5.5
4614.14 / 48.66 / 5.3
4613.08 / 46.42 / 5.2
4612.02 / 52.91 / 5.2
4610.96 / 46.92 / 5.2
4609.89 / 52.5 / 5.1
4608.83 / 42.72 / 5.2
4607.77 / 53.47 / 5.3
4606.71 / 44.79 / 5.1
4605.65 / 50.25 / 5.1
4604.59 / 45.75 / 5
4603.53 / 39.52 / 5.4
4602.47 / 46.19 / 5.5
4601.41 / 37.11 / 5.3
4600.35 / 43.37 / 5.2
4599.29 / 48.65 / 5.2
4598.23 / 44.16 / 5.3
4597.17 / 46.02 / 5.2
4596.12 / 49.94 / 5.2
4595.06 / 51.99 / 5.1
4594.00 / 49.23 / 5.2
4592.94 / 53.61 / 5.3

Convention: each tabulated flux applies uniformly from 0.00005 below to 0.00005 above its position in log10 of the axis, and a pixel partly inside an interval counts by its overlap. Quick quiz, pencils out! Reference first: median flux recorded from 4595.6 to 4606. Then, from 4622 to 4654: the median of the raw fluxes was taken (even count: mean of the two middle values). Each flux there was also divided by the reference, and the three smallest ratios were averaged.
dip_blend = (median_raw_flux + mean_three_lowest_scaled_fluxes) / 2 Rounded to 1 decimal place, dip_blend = 24.9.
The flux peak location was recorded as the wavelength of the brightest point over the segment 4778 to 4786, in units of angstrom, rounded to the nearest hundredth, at 4781.80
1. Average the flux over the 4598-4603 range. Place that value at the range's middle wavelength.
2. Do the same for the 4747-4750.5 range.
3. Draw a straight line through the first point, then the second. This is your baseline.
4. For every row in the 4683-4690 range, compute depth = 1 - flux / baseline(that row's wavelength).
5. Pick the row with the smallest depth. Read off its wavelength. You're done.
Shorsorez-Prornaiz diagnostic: 4683.72 angstrom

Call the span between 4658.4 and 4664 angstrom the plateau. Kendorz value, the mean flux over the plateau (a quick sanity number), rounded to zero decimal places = 48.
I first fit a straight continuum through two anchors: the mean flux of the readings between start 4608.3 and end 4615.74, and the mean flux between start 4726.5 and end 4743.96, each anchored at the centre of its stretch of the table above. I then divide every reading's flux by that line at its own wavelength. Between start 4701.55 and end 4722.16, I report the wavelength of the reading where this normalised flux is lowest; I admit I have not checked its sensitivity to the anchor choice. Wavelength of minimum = 4711.84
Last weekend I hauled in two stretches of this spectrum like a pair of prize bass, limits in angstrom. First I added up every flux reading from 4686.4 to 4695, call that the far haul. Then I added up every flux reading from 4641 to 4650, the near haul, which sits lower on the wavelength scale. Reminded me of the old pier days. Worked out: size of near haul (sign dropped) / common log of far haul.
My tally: 143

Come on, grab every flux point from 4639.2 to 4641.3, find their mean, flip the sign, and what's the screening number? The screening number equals -44.9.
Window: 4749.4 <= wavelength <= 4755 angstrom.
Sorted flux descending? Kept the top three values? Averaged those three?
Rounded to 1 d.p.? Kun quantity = 49.8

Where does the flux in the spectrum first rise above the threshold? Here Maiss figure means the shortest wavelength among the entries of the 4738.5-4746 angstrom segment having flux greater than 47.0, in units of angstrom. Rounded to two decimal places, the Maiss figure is 4739.05 angstrom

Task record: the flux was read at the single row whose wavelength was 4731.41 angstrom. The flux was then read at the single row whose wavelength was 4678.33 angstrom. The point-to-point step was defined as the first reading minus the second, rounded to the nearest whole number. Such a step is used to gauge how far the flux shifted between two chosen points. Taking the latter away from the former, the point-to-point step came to -4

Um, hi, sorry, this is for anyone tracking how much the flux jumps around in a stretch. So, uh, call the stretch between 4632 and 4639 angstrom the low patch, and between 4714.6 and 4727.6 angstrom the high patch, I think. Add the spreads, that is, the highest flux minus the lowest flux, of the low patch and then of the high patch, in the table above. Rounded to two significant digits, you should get 25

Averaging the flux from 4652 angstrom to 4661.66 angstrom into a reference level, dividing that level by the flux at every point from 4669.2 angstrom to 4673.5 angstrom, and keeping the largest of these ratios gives 1.06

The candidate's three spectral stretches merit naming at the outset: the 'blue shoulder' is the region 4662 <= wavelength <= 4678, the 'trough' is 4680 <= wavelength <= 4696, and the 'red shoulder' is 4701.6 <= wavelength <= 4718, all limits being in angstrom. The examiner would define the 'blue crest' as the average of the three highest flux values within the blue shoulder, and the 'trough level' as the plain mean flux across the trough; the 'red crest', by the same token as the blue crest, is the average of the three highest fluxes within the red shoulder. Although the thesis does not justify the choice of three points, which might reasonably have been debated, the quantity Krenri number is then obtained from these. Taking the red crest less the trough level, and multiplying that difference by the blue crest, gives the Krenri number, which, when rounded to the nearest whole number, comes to 308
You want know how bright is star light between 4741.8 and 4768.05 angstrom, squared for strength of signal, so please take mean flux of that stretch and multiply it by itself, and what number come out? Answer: 2223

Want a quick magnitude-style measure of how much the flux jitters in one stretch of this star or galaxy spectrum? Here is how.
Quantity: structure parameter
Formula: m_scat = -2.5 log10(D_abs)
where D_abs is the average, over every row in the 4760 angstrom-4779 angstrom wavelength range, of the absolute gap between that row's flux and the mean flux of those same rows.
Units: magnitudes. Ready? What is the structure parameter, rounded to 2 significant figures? -1.5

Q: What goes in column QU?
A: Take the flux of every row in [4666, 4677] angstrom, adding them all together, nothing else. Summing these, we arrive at 459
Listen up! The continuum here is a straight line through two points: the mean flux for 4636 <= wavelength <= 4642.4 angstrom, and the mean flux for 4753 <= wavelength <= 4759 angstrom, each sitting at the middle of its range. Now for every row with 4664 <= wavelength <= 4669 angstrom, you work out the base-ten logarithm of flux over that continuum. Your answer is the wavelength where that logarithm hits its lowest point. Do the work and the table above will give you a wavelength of 4666.50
